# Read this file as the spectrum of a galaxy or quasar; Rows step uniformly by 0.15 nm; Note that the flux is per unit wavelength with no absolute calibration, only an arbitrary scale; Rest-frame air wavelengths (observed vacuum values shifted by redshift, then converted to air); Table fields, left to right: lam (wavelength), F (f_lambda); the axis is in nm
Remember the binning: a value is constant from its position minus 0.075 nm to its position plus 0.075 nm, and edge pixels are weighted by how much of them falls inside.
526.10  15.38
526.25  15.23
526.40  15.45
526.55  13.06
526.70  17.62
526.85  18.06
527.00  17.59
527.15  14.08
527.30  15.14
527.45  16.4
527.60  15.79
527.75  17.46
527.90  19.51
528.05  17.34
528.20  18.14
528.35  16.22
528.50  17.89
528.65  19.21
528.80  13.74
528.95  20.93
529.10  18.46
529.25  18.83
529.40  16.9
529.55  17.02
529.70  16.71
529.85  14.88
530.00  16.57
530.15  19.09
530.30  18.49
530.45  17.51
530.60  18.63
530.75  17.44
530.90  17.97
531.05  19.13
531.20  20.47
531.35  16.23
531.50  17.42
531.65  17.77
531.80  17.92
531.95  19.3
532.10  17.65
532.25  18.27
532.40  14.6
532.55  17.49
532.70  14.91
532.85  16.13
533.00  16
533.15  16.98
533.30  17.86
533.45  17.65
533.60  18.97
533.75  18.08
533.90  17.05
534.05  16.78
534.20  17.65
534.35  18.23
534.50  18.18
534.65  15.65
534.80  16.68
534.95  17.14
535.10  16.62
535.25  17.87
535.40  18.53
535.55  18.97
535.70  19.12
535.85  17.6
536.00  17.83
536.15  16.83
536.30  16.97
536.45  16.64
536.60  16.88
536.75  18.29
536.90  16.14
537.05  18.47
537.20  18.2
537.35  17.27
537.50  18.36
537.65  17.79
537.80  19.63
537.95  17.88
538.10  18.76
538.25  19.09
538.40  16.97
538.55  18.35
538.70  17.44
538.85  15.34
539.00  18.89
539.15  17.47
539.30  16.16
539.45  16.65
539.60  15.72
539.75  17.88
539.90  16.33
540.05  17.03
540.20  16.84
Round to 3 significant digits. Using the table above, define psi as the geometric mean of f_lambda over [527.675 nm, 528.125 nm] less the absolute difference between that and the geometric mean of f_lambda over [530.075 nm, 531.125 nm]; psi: 17.8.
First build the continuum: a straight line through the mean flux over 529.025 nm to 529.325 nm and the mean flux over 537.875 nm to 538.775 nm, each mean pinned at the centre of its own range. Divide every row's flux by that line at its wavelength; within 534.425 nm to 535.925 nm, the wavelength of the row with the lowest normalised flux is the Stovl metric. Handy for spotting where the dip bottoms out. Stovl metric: 534.65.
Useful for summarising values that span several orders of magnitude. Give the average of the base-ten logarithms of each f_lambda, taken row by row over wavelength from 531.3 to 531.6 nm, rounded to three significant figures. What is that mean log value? 1.23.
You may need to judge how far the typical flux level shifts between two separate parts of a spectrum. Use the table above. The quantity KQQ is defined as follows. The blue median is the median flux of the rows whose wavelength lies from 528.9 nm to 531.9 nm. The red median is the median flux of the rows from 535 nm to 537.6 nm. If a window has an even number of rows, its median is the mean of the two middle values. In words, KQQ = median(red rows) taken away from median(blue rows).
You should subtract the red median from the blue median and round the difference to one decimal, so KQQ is 0.0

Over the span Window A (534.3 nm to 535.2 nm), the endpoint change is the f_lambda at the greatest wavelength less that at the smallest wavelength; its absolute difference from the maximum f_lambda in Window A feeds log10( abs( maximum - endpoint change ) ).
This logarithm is 1.30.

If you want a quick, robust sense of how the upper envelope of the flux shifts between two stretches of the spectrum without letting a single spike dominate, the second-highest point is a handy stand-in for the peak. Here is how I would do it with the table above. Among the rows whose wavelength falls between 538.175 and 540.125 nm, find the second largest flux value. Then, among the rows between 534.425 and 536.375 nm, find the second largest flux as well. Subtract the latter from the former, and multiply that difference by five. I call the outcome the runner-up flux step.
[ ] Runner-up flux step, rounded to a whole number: 0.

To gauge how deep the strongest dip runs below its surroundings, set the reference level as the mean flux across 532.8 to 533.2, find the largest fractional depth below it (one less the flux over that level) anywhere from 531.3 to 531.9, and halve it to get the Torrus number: 0.00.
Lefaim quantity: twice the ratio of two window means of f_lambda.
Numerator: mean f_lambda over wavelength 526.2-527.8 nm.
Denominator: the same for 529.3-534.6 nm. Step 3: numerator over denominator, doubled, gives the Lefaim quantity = 1.83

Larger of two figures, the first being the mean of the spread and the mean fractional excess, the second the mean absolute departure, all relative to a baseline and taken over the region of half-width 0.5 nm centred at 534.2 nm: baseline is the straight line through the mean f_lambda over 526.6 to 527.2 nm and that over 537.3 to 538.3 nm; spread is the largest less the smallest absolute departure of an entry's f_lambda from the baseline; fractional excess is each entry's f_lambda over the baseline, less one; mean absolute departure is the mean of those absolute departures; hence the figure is 1.0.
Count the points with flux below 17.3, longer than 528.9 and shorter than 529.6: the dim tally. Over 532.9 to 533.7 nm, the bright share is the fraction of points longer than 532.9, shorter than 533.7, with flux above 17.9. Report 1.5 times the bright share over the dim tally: 0.15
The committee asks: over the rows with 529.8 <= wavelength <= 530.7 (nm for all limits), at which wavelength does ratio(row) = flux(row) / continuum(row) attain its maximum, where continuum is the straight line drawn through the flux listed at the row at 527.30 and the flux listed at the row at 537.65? 530.15 nm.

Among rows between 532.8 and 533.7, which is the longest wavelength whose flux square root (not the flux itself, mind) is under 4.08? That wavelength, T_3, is 533.00 nm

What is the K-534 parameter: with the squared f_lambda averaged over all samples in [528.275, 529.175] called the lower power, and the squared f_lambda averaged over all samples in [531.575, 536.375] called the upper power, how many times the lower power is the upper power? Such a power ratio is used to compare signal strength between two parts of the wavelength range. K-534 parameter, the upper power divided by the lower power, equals 0.95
